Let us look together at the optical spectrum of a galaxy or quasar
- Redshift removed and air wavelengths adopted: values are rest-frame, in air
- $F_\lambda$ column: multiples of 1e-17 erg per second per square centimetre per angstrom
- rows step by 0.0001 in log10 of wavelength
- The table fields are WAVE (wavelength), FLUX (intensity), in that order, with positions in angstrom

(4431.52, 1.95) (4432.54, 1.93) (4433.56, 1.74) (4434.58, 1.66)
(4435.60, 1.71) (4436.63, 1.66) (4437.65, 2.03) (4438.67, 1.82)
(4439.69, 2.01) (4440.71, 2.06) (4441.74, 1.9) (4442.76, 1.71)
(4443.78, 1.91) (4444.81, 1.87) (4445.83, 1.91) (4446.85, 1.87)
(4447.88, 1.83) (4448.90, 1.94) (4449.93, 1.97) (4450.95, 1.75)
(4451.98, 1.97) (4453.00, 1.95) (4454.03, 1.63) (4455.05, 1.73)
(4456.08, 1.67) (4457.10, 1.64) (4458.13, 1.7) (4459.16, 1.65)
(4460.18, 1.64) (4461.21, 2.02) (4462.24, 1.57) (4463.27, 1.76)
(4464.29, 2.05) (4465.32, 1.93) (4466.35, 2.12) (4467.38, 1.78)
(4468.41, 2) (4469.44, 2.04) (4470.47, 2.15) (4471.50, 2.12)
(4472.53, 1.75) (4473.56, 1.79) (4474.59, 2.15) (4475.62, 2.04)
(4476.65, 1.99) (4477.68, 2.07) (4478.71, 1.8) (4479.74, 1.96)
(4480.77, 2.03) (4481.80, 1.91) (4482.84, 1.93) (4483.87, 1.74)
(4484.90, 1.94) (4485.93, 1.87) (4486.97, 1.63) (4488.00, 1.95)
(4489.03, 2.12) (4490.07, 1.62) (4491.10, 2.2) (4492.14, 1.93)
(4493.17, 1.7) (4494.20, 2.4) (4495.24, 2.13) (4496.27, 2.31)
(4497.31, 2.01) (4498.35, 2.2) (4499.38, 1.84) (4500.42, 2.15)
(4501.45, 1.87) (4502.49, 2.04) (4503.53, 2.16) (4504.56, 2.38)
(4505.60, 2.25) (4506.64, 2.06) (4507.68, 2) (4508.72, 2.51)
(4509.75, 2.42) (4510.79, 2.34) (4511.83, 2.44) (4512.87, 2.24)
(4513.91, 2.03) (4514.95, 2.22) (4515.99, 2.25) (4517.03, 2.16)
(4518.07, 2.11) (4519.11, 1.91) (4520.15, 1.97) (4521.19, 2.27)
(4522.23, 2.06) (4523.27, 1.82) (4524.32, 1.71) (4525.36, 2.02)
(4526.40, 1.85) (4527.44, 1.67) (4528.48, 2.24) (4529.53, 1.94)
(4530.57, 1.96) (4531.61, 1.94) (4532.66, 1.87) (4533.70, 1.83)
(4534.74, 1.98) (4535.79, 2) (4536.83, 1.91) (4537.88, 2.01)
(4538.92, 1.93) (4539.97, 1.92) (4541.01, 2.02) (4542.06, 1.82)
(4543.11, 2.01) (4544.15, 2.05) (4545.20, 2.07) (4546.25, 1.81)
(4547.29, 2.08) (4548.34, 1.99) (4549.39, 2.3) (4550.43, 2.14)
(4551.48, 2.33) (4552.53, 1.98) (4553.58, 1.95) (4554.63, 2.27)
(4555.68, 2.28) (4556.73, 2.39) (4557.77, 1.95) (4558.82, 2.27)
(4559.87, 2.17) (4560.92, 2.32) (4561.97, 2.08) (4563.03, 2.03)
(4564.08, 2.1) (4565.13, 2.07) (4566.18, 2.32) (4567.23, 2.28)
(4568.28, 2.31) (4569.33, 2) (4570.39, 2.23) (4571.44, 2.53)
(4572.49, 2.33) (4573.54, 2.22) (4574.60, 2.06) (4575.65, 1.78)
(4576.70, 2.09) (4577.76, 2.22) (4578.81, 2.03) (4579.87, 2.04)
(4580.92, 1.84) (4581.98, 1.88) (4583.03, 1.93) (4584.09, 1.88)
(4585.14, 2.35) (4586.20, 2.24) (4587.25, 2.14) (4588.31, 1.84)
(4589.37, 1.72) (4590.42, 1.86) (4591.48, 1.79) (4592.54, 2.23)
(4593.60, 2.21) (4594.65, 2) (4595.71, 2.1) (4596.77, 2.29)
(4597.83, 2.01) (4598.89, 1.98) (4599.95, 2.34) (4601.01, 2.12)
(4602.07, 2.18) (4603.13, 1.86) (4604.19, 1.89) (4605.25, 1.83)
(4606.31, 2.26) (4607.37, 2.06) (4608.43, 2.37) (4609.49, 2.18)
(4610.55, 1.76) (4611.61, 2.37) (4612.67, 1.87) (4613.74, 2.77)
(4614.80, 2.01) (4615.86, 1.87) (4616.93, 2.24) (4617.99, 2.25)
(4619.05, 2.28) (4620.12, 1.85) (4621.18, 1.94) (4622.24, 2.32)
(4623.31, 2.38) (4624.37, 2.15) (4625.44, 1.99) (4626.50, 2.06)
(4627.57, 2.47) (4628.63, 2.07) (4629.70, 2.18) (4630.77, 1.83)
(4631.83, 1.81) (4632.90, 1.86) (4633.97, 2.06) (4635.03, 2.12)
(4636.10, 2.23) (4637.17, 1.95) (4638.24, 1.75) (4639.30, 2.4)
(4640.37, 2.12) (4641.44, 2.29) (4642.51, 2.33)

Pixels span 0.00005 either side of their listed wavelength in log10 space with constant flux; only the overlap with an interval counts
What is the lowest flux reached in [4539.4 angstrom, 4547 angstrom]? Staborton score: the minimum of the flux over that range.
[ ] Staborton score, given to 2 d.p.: 1.81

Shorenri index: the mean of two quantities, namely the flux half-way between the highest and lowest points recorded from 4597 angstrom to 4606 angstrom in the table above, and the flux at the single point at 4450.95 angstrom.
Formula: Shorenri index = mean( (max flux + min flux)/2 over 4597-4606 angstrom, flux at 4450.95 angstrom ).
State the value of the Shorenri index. 1.92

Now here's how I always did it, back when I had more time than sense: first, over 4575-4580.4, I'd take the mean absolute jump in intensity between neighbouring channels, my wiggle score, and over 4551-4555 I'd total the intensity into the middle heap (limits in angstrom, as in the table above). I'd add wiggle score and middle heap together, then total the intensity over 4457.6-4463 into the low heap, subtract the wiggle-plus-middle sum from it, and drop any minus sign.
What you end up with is 0.1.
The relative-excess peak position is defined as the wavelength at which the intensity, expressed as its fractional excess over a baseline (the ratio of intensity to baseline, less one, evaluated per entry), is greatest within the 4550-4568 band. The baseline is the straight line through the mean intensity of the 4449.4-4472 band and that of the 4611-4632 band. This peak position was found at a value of 4556.73 angstrom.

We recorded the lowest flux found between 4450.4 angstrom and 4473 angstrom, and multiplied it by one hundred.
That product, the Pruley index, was 157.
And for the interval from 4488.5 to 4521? 162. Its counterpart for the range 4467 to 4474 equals 175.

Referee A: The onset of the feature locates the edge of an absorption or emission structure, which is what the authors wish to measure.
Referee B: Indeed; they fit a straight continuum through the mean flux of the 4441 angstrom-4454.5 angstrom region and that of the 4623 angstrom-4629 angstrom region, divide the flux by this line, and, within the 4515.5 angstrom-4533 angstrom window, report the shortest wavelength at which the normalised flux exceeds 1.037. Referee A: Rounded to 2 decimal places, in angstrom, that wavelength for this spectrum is 4515.99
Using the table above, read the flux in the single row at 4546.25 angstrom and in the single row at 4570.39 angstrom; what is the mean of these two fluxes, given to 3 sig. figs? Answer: 2.02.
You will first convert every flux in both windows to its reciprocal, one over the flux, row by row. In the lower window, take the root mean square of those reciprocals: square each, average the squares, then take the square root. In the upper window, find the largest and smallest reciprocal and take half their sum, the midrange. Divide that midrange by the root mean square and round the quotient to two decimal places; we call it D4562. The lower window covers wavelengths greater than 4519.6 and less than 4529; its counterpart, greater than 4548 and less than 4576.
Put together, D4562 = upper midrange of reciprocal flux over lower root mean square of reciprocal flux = 0.92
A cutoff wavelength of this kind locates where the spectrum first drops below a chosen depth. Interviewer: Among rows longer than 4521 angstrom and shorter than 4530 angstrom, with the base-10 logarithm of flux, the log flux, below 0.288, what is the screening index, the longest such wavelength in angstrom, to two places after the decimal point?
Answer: 4529.53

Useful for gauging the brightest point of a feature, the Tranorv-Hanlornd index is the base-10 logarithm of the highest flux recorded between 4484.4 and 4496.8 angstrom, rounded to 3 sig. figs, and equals 0.380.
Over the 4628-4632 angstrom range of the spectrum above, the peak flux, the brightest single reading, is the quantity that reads 2.18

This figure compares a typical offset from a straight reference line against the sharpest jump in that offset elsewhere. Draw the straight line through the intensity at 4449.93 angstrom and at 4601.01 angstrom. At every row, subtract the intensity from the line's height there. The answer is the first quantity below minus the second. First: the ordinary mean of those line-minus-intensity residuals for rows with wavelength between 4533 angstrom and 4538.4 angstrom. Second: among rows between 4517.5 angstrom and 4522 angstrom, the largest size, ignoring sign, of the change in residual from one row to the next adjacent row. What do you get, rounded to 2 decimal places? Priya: -0.19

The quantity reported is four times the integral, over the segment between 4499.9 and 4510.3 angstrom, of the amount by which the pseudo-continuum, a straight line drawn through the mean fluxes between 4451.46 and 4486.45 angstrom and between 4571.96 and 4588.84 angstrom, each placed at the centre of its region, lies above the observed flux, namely -10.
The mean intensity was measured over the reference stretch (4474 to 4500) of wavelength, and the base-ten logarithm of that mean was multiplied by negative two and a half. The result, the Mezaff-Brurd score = -0.74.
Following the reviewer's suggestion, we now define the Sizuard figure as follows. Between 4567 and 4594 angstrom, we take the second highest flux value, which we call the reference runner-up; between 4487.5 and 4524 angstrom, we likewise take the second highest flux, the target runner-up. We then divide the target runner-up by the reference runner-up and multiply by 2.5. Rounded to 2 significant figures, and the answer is 2.6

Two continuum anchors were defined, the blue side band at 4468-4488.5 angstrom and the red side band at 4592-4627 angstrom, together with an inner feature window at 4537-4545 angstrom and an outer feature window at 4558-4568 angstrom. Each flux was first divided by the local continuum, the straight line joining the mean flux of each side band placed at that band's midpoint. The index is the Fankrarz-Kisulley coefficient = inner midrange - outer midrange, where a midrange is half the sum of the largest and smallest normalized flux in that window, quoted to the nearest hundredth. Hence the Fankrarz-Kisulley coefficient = -0.10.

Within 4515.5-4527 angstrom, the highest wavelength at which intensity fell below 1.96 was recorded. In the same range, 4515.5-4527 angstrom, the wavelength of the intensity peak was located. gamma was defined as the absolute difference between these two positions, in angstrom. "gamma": 5.2 angstrom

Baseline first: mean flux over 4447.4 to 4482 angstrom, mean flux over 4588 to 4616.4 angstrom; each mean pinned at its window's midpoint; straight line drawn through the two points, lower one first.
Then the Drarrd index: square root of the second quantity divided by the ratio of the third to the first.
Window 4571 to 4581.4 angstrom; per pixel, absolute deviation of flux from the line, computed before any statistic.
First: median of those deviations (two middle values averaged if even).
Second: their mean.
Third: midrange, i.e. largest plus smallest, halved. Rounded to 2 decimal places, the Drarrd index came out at 0.36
